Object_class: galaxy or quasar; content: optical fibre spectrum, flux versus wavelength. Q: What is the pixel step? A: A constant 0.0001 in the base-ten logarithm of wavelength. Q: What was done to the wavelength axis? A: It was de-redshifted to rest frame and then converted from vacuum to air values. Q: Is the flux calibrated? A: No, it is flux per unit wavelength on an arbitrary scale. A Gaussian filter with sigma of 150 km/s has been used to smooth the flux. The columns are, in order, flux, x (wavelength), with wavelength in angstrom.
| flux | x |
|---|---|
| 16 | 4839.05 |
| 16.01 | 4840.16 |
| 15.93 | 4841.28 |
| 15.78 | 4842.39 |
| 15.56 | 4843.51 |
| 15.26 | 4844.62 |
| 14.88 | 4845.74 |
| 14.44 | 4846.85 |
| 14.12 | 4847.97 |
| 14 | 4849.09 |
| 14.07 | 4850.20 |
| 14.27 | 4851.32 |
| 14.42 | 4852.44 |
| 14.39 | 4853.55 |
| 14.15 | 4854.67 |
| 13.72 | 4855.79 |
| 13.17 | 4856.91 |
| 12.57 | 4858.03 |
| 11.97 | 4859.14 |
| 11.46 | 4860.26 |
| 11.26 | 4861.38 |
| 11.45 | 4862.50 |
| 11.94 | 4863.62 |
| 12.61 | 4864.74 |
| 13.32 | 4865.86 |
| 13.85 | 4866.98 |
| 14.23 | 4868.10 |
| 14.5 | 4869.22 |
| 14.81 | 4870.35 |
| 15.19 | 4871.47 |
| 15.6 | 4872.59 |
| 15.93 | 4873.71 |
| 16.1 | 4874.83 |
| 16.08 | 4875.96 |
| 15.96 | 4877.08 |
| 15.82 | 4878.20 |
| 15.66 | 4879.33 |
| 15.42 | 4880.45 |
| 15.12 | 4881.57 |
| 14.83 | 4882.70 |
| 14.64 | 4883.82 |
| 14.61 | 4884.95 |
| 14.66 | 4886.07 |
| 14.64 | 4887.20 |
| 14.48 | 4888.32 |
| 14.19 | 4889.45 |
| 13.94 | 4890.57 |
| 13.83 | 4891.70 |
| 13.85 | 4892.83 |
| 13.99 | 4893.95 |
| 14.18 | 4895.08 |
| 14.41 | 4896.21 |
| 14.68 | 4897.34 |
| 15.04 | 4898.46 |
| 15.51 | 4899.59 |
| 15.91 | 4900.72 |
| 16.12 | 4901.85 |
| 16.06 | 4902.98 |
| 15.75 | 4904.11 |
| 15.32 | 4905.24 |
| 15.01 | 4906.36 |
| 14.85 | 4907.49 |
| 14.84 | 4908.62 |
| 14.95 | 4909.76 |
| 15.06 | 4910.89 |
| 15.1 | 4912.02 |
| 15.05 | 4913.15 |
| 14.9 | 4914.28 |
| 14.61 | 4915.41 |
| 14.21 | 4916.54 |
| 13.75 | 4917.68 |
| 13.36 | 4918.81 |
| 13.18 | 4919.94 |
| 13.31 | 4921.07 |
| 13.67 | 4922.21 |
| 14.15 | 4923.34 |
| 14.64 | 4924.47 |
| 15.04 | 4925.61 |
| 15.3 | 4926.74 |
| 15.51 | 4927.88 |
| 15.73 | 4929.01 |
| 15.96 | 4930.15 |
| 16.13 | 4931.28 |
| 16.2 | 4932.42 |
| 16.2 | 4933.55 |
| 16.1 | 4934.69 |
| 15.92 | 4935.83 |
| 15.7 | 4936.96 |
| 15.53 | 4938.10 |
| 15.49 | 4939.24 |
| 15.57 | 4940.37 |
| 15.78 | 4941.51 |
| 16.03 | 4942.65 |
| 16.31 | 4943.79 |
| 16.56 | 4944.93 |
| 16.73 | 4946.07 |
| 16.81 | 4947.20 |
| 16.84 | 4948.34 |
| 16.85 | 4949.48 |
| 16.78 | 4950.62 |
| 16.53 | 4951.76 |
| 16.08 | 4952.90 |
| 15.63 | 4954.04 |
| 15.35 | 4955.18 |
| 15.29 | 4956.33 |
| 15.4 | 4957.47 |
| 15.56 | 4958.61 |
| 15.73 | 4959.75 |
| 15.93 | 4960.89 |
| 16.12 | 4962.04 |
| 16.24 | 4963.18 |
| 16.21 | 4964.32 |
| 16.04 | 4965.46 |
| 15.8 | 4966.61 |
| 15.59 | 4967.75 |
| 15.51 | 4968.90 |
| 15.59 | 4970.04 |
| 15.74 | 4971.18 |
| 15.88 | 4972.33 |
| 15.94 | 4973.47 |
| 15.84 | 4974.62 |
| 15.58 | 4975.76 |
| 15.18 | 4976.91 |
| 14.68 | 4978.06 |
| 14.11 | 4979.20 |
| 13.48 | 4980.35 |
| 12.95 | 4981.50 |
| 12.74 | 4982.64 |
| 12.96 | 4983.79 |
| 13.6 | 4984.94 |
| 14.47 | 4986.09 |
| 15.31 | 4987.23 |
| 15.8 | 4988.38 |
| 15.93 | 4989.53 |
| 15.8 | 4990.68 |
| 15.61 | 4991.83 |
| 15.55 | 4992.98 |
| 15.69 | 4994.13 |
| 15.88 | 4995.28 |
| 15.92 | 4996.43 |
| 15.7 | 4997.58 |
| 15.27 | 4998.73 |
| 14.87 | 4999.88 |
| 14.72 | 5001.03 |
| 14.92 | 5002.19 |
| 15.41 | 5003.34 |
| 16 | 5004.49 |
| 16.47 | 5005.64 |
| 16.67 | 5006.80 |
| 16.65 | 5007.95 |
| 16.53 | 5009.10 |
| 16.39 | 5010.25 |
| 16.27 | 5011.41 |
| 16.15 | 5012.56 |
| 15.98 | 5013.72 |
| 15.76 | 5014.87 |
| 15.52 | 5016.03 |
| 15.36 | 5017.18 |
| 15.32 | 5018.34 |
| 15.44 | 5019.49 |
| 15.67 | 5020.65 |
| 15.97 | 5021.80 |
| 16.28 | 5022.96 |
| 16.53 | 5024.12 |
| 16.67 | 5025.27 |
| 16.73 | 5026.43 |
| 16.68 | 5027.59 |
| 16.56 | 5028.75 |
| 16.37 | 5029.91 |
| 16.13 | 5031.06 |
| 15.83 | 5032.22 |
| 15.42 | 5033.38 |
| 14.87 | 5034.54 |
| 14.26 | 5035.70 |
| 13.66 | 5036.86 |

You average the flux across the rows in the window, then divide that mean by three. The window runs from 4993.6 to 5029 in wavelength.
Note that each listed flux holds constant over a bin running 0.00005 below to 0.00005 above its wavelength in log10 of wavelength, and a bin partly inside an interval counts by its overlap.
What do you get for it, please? 5.31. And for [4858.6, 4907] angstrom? 4.84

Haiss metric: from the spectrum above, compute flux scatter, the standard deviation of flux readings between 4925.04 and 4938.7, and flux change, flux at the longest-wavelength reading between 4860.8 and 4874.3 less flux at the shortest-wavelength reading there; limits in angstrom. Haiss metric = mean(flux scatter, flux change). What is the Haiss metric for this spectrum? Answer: 2.5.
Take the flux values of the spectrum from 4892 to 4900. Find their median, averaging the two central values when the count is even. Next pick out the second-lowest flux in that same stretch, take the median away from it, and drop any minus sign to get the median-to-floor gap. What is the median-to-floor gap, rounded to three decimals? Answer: 0.420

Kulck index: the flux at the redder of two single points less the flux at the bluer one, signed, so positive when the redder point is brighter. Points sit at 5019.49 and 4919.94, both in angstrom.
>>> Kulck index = 2.3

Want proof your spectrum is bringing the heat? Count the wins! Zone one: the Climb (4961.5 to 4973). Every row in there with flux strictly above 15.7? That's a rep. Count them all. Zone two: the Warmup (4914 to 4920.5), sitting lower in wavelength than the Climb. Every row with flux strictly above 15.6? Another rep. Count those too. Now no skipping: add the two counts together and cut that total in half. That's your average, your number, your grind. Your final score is 3.5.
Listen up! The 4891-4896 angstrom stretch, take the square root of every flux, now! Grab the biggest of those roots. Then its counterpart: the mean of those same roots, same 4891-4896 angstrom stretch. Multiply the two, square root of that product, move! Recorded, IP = 3.75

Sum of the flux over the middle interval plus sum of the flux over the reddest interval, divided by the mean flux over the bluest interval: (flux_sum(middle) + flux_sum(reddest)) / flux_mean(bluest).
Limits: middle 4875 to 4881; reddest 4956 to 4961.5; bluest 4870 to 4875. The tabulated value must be 10.1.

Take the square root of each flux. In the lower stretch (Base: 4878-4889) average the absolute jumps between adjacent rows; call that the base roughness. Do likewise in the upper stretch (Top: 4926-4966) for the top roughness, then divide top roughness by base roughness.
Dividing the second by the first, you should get 1.0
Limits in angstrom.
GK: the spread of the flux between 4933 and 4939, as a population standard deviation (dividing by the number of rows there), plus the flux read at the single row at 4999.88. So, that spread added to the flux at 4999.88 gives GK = 15.1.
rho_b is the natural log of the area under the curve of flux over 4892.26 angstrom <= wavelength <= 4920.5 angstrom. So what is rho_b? 6.03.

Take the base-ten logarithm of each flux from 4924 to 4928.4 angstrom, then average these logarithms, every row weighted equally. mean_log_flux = 1.18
